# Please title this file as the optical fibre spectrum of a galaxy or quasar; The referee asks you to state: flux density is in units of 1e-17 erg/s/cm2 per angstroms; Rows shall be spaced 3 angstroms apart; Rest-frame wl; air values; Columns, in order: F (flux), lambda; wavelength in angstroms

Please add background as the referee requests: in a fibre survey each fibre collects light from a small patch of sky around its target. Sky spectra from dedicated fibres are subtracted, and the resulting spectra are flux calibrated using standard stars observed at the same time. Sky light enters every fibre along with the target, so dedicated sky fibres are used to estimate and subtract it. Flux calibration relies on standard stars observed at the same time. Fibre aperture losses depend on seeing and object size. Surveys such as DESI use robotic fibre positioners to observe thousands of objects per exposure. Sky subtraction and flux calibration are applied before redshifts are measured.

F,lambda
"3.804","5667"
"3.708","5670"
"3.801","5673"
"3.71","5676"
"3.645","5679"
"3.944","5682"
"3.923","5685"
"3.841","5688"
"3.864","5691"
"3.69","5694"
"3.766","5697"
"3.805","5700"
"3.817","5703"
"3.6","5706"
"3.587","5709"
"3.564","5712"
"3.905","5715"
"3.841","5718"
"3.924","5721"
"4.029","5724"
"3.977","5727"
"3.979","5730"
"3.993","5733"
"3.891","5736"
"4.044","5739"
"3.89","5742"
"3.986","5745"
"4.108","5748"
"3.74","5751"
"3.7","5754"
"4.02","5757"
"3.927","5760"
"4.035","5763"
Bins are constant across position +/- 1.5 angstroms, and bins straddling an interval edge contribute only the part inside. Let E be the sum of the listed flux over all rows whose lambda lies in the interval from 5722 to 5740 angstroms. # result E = 23.9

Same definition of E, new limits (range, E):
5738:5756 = 23.5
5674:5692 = 22.9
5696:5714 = 22.1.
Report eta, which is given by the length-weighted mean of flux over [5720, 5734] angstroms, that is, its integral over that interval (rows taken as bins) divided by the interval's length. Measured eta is 3.98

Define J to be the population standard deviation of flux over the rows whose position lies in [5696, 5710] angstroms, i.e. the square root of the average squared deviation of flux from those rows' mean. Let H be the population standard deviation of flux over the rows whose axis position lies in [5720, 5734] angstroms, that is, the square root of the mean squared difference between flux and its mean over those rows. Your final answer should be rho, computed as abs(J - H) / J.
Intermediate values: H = 0.03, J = 0.10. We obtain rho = 0.66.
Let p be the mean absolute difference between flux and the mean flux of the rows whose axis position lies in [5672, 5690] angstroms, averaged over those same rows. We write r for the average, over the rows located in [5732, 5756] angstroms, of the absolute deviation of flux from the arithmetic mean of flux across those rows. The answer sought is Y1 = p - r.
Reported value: -0.02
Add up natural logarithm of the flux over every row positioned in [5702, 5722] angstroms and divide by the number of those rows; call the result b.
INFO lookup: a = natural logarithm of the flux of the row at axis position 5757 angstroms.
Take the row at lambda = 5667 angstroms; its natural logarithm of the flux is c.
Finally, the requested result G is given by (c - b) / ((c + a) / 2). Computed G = 0.011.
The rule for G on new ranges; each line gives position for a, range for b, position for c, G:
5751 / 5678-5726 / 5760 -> 0.026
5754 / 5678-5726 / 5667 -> 0.002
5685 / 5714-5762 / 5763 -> 0.019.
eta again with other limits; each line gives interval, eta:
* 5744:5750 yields 4.03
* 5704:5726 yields 3.78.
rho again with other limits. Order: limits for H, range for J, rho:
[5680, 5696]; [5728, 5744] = 0.48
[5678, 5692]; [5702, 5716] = 0.24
